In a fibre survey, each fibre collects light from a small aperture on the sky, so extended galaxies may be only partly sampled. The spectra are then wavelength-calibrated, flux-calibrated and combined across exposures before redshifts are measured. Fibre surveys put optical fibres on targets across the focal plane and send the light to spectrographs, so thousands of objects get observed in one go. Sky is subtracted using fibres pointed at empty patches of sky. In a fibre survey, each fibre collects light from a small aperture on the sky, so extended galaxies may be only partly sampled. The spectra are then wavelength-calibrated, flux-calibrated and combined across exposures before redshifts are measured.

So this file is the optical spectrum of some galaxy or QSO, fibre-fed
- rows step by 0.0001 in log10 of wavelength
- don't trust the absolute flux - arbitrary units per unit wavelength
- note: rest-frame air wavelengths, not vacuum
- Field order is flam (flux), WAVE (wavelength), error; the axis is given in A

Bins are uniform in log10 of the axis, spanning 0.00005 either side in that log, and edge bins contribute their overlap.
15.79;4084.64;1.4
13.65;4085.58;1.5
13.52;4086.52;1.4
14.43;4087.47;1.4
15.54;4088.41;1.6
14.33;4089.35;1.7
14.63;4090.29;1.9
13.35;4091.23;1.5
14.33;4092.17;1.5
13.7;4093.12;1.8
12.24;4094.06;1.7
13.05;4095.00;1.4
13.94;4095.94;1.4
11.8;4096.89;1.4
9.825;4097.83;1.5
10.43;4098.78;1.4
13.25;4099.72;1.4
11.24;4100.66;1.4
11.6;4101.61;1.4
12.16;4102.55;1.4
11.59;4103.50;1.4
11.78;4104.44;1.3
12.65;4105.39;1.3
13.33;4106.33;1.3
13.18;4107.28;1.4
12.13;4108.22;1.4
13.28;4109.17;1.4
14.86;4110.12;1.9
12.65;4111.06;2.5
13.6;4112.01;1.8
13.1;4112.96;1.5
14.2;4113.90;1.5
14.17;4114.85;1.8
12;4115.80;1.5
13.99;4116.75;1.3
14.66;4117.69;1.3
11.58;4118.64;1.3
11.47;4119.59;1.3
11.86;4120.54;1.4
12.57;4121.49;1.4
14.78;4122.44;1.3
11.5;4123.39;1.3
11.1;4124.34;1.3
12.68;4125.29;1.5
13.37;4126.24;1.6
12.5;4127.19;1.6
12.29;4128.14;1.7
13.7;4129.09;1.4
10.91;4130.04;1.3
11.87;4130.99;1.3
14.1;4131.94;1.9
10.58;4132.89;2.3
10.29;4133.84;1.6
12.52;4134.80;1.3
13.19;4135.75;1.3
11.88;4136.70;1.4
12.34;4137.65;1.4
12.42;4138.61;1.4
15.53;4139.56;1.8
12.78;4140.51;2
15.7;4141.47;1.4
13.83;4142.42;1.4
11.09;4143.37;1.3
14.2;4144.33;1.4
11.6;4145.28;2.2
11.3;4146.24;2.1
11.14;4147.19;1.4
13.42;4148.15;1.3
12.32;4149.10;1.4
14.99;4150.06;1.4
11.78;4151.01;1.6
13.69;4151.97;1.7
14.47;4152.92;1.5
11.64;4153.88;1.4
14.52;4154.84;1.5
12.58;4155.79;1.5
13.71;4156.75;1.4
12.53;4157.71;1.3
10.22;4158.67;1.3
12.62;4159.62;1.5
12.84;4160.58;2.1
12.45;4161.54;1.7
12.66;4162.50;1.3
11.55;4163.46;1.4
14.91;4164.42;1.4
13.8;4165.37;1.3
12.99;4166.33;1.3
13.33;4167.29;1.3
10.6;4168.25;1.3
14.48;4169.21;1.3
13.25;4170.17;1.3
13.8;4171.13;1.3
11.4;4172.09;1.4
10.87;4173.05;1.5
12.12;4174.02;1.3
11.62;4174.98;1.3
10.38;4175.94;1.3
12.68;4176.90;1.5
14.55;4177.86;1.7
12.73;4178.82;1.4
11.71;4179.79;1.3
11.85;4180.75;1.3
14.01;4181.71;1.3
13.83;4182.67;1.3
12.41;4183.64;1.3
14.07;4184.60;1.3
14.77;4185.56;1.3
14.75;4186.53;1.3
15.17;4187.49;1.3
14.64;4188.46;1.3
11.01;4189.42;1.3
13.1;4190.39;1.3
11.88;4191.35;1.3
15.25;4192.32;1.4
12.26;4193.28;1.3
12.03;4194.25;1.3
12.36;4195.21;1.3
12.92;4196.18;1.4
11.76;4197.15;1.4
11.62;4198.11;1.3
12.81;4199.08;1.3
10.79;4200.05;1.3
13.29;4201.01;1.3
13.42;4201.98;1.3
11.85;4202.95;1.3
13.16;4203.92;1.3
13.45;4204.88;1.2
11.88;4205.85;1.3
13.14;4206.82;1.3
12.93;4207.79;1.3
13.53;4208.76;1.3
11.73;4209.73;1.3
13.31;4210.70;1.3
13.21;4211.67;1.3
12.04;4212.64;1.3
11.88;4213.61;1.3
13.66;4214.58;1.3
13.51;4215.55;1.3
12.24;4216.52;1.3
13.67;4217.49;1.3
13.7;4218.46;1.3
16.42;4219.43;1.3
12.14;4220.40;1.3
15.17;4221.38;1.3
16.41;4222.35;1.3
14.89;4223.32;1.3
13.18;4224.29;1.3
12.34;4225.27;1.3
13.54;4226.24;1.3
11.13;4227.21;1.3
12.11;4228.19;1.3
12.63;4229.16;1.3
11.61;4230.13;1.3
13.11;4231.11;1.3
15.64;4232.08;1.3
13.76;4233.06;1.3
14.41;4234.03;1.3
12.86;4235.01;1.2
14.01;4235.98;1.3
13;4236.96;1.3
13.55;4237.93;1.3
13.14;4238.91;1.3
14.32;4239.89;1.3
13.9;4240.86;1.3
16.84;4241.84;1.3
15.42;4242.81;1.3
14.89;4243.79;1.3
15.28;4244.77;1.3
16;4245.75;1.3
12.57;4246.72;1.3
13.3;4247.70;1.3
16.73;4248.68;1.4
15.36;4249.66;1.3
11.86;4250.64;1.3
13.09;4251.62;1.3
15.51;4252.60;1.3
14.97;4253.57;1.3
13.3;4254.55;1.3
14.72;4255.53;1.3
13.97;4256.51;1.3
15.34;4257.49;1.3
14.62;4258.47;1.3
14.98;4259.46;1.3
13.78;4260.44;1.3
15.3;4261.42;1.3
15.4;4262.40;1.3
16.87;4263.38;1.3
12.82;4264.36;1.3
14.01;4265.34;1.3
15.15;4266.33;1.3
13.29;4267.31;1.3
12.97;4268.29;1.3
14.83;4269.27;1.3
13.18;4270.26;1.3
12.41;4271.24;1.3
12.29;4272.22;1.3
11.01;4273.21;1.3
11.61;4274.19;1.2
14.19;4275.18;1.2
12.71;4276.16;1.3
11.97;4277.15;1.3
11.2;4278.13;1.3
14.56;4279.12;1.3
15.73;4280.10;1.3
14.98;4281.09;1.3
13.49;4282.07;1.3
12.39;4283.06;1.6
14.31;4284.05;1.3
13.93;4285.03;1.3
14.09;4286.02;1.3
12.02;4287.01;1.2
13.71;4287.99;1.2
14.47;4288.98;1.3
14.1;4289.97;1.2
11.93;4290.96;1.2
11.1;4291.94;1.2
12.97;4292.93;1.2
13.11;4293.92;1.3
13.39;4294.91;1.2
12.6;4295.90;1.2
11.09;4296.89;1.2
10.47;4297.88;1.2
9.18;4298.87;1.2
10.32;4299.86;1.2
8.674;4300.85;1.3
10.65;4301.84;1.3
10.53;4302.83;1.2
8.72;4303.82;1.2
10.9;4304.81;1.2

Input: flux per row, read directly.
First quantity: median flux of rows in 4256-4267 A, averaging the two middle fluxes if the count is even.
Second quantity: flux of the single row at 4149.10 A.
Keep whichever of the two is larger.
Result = 15.0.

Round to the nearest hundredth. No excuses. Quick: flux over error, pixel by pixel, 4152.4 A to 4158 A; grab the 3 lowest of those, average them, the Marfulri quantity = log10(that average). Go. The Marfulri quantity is 0.94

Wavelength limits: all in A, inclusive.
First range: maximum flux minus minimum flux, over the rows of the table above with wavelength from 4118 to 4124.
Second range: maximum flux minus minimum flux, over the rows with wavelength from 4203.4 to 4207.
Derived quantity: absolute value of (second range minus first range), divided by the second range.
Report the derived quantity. 1.1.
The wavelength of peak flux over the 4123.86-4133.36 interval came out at 4131.94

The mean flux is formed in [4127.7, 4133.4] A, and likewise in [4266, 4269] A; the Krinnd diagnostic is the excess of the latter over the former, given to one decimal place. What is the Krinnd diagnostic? 1.6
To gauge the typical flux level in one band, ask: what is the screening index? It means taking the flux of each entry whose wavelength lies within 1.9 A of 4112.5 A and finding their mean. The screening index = 13.4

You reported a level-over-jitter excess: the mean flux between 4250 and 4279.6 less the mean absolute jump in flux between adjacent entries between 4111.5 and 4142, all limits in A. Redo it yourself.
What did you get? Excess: 12.3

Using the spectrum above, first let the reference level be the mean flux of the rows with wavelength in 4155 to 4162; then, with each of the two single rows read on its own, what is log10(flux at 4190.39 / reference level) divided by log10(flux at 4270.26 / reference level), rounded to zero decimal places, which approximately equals 1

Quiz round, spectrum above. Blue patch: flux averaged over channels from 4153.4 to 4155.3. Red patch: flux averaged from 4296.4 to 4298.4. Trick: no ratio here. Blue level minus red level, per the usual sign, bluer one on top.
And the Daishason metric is 2.3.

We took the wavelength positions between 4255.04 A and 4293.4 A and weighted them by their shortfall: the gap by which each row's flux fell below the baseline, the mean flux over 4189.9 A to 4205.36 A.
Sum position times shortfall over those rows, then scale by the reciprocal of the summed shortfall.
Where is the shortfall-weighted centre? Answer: 4268.3 A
